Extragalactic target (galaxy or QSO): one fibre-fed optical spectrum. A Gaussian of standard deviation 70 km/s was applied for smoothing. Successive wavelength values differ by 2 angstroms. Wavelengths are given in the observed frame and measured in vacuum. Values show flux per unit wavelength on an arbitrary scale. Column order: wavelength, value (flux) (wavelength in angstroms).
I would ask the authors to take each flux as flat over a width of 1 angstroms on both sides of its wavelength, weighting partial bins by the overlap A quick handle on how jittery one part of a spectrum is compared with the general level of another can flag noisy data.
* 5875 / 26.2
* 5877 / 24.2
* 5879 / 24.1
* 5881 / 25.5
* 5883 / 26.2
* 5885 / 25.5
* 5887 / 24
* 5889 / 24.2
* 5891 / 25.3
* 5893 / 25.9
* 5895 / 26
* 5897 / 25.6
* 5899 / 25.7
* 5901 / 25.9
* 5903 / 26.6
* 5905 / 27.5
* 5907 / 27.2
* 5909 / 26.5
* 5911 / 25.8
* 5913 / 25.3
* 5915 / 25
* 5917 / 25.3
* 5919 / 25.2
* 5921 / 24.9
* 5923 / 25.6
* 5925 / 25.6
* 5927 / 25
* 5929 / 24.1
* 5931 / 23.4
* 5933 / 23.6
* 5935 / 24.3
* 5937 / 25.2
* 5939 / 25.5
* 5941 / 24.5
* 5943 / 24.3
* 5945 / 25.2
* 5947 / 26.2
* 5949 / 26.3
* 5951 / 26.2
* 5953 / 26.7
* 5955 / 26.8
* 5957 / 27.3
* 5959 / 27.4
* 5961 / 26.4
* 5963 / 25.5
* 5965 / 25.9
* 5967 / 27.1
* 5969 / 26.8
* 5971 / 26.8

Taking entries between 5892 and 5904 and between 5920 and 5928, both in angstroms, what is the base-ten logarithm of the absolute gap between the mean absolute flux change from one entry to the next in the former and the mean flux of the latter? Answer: 1.40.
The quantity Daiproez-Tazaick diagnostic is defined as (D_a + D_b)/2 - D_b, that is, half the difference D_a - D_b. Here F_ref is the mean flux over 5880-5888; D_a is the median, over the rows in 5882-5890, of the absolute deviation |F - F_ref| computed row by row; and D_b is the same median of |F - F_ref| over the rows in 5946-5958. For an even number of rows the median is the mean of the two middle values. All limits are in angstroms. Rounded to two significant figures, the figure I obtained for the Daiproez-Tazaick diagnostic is -0.10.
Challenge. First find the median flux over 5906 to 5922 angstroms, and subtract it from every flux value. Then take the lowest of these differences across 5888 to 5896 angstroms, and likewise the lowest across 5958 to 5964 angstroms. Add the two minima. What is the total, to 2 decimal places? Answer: -0.90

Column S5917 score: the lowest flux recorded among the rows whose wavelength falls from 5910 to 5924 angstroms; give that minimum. 24.9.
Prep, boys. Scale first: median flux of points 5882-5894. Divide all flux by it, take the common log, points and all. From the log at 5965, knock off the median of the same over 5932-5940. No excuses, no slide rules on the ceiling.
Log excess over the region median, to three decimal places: 0.020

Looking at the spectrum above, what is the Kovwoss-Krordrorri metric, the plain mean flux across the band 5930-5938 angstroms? 24.1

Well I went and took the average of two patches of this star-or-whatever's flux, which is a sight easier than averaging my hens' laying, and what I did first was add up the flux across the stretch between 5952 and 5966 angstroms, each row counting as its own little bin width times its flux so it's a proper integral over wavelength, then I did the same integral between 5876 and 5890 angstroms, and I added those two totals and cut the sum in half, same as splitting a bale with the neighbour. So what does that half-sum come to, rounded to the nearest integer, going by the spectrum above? 360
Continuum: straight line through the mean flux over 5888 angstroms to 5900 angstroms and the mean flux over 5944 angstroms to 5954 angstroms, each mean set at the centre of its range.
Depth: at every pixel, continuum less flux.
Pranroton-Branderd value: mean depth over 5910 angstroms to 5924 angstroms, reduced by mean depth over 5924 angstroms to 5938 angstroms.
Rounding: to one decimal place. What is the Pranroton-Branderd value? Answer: -1.0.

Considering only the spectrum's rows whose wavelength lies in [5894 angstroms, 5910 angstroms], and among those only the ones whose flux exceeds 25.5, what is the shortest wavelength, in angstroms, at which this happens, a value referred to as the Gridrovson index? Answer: 5895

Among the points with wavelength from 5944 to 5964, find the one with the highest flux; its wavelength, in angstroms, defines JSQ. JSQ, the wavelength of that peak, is 5959 angstroms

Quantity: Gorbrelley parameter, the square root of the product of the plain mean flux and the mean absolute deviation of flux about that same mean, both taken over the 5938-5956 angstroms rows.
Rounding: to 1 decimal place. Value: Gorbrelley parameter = 4.5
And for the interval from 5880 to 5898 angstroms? 3.8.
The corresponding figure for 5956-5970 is 4.0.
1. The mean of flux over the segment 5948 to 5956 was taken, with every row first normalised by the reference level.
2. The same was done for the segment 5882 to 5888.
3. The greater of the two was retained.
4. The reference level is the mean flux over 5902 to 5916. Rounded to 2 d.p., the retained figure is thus 1.01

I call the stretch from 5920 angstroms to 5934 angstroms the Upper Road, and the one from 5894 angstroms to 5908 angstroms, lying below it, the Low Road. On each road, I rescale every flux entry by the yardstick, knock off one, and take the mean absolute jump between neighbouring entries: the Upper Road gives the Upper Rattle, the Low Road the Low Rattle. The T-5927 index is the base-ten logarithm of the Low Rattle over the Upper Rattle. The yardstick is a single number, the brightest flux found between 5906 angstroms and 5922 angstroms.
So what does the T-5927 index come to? -0.08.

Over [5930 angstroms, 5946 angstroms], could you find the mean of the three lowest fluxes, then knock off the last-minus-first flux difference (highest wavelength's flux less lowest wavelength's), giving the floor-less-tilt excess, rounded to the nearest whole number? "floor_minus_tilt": 22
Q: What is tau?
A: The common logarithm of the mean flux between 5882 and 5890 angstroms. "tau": 1.40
